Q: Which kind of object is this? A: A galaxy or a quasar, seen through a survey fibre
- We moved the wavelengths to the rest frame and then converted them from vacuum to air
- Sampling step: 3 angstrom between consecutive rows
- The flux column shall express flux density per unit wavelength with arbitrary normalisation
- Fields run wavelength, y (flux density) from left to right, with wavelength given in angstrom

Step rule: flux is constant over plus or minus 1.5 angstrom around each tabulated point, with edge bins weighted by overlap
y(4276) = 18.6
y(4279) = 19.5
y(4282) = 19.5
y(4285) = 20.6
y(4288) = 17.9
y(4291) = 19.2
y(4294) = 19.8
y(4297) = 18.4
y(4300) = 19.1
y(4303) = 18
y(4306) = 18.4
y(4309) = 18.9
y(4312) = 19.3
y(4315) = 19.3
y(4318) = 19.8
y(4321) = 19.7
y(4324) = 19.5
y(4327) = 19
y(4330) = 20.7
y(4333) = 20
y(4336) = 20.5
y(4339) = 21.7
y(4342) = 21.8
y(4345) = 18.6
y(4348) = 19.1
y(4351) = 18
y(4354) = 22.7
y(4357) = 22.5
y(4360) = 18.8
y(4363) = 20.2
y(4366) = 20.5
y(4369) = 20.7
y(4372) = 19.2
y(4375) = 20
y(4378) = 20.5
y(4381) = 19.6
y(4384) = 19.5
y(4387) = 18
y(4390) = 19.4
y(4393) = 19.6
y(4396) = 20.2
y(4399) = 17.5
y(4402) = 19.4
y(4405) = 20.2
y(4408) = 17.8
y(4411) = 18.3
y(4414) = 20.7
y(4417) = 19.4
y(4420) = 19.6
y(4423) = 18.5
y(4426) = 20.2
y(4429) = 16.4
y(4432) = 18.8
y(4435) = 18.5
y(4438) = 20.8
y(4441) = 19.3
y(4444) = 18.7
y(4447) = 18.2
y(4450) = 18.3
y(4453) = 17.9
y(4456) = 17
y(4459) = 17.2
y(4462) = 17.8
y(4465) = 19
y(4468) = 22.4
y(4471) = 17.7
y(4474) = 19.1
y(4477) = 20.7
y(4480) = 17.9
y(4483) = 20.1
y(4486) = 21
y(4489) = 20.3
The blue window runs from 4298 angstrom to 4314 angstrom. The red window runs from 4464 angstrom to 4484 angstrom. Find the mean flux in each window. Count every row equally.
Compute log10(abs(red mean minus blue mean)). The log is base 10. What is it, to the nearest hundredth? -0.09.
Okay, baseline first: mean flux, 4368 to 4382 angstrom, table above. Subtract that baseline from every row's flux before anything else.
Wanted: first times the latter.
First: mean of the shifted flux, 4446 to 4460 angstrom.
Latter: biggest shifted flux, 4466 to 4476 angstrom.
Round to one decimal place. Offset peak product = -5.5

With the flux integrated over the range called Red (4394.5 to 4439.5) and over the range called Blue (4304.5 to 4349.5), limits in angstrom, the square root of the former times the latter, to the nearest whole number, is 874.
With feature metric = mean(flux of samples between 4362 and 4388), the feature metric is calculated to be 19.8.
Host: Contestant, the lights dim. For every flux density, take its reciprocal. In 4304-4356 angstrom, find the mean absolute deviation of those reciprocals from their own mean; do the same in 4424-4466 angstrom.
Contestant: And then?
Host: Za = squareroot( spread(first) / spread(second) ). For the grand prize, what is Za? 1.0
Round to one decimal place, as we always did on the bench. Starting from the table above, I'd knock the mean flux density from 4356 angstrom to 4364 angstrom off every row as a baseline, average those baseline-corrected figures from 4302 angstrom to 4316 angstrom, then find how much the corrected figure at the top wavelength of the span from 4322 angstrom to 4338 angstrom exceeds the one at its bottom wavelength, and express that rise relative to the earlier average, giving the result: -0.6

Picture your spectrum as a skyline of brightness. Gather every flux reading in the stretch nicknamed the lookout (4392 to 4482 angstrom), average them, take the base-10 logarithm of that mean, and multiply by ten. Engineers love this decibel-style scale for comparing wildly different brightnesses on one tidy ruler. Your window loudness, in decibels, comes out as 12.8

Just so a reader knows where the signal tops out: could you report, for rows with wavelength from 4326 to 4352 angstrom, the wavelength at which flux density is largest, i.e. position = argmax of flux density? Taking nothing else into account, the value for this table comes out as 4342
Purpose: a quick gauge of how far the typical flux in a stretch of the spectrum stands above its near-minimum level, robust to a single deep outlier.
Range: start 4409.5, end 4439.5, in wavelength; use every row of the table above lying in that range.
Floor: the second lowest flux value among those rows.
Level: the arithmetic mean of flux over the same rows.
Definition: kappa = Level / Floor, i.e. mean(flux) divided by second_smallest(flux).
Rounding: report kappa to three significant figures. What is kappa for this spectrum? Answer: 1.04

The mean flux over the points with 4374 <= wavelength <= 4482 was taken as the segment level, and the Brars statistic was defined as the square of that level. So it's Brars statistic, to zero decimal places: 361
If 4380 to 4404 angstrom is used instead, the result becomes 367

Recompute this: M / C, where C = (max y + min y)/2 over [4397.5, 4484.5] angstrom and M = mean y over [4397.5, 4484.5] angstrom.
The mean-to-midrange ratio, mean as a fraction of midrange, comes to 0.97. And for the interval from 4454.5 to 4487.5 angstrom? 0.97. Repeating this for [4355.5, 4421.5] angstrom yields 0.98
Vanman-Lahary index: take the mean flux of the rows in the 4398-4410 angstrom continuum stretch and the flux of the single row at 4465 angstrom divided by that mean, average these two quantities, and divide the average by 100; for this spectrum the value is 0.099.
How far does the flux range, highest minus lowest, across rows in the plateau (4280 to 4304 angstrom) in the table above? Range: 2.7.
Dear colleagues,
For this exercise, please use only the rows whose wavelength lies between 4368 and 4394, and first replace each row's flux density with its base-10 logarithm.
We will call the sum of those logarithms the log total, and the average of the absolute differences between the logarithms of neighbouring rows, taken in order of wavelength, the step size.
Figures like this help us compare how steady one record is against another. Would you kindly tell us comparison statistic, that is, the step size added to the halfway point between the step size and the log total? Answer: 5.84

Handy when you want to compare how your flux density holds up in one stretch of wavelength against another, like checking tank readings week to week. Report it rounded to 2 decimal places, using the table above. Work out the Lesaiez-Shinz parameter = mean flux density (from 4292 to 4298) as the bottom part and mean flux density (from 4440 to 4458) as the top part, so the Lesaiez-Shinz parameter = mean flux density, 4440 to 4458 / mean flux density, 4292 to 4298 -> 0.95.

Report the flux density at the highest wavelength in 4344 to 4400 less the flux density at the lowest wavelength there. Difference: -1.1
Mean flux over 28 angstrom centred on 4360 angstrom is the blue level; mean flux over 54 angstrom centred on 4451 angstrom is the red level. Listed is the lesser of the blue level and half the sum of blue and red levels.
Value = 19.5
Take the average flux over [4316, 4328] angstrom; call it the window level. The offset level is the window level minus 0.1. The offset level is 19.4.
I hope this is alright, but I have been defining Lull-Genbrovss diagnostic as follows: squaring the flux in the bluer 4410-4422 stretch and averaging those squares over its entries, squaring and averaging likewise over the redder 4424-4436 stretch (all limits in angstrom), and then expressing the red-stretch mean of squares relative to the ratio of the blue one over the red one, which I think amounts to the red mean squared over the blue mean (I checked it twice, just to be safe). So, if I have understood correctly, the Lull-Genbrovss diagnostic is 309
